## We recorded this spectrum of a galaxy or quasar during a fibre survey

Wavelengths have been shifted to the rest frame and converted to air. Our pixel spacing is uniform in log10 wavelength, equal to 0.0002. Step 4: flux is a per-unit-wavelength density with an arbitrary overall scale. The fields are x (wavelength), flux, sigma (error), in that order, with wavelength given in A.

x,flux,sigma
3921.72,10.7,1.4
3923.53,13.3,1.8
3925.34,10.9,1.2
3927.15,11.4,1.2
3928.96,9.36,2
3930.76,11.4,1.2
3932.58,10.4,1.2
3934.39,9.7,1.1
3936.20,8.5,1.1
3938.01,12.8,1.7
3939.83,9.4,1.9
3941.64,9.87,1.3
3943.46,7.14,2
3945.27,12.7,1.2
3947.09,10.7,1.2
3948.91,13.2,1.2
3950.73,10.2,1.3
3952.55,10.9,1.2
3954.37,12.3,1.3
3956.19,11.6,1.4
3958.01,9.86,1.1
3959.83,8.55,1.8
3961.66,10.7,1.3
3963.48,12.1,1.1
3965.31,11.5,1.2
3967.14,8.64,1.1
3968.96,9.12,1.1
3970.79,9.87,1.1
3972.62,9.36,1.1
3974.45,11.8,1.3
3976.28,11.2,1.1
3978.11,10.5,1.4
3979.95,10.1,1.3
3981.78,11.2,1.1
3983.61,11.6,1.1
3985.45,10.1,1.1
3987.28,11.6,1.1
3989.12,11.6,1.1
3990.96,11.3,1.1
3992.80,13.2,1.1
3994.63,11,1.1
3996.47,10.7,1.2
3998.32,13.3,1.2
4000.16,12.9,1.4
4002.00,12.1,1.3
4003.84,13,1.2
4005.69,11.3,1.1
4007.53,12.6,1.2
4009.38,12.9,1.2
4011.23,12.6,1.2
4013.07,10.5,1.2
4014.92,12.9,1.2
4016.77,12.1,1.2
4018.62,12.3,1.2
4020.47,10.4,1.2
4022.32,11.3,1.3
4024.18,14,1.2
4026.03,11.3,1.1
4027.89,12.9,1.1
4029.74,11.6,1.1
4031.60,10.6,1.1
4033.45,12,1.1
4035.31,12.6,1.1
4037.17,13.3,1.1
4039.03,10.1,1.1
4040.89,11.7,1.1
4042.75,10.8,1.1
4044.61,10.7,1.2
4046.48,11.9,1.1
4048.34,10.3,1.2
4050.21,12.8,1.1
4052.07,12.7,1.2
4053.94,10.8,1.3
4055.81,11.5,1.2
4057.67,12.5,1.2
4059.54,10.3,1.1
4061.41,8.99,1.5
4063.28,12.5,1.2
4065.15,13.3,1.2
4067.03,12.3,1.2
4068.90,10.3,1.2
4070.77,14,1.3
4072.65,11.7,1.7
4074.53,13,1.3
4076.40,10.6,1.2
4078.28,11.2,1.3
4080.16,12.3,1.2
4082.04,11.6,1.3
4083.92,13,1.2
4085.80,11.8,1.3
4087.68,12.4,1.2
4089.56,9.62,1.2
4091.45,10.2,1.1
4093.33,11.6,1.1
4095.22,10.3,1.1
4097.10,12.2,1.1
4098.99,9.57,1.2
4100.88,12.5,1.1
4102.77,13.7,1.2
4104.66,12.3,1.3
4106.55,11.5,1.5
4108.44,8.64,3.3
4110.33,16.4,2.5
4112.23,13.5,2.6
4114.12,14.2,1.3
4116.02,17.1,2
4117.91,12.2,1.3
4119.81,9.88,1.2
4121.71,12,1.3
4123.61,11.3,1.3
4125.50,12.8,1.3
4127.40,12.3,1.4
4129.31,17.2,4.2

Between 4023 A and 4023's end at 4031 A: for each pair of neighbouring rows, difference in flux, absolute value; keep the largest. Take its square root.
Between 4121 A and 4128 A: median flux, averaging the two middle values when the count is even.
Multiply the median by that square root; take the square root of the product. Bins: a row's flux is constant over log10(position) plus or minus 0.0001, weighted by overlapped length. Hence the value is 4.5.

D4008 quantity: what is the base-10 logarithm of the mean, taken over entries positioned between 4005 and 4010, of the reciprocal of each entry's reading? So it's -1.09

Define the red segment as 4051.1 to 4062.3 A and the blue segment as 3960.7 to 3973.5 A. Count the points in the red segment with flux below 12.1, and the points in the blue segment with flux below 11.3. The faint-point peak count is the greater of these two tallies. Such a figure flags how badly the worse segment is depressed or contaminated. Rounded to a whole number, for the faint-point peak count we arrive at 5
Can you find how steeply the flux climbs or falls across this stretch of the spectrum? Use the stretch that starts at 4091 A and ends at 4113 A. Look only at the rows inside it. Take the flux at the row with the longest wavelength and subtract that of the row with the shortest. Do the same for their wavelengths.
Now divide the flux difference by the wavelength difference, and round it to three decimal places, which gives 0.159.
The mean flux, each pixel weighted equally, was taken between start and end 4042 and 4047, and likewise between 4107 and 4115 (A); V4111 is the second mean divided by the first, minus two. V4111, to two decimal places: -0.82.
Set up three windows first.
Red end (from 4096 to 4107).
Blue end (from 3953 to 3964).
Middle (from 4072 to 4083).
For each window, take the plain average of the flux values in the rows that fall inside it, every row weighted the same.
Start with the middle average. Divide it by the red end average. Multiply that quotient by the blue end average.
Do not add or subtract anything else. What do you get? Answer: 10.6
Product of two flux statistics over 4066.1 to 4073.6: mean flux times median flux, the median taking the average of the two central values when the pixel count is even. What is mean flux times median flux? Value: 145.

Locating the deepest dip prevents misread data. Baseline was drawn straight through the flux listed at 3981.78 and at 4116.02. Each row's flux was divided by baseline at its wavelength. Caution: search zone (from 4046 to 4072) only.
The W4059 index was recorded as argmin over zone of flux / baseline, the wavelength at 4061.41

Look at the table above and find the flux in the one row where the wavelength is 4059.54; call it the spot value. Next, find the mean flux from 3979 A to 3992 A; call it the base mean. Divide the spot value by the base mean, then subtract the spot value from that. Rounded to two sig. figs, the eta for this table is -9.4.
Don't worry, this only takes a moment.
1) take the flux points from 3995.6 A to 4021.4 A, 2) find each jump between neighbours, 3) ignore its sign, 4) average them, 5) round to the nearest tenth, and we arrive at 1.2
